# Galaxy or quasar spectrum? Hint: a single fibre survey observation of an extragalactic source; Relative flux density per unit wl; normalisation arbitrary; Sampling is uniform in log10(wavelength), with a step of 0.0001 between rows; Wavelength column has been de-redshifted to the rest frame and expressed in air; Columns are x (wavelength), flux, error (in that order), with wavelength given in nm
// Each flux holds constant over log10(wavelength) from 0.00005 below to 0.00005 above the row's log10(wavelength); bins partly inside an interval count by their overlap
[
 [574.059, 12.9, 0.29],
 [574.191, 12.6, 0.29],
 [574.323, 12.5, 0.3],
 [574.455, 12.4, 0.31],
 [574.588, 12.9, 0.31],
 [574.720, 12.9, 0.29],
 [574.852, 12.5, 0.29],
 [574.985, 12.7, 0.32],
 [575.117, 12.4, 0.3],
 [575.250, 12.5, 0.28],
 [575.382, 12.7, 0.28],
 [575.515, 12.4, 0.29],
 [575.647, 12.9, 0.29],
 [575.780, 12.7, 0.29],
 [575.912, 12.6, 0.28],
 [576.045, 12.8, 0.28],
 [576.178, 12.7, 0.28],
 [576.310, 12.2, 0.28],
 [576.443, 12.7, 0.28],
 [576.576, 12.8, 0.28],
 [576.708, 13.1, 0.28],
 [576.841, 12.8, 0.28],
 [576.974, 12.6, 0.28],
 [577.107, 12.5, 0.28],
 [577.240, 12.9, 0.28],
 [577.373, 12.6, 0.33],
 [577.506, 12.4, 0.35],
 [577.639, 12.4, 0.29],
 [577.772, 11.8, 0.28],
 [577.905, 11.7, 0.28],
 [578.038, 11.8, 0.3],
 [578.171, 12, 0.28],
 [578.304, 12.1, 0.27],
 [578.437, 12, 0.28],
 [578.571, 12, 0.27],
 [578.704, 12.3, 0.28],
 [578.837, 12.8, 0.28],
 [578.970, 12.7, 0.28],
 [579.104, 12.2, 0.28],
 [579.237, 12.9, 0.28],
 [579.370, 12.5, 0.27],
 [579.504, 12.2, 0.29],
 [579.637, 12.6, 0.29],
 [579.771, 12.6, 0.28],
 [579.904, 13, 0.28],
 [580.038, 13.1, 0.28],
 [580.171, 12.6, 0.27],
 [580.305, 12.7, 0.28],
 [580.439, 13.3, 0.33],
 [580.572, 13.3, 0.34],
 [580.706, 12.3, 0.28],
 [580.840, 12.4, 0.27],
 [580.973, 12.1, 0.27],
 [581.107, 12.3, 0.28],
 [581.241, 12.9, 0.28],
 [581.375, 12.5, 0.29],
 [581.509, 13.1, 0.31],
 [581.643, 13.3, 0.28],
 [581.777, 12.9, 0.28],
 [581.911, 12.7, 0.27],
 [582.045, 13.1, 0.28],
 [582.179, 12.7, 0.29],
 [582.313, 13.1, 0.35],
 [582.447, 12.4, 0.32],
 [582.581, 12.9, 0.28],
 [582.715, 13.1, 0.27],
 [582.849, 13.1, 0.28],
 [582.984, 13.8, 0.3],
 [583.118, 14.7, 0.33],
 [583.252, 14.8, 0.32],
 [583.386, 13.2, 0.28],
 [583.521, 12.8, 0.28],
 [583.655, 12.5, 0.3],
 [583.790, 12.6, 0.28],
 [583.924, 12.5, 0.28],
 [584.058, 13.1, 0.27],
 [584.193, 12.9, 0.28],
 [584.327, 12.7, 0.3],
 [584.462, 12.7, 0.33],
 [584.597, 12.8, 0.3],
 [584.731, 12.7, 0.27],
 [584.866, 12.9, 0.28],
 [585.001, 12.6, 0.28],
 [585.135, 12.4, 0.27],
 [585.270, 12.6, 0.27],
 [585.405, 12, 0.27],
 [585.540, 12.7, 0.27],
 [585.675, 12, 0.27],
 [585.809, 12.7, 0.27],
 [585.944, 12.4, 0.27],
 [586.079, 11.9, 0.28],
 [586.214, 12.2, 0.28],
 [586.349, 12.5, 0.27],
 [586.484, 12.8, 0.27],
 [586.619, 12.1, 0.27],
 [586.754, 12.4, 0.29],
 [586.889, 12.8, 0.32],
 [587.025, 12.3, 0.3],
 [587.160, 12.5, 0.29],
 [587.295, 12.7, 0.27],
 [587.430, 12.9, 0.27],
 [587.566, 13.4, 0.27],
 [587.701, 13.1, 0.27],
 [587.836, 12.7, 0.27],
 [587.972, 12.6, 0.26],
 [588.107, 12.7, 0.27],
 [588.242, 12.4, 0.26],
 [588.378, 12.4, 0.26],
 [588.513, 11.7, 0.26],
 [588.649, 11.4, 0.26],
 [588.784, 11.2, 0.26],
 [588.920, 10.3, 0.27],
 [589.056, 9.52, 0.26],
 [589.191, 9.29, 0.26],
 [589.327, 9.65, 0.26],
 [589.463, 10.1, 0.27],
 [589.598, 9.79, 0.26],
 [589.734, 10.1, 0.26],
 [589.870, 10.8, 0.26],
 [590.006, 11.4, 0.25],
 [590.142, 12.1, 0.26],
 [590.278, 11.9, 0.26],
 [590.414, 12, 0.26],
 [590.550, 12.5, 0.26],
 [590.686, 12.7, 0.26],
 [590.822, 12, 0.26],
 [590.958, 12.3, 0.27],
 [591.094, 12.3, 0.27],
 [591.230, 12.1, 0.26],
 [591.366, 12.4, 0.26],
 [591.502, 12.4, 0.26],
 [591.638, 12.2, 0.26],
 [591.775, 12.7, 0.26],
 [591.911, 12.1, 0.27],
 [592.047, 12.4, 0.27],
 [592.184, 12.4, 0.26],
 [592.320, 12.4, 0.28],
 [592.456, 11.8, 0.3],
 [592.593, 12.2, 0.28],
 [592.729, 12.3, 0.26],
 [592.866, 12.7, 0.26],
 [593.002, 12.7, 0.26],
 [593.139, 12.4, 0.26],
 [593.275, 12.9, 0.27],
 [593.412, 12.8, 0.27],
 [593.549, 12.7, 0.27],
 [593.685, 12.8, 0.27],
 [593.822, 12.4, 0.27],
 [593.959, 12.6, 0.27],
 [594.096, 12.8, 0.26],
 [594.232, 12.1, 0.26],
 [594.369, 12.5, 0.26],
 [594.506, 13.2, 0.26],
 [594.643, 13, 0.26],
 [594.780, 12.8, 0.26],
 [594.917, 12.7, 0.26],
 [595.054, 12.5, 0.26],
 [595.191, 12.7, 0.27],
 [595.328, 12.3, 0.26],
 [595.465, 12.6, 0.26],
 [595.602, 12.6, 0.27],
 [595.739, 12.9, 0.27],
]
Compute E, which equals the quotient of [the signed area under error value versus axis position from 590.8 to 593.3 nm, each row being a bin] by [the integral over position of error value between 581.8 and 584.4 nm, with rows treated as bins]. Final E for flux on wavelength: 0.88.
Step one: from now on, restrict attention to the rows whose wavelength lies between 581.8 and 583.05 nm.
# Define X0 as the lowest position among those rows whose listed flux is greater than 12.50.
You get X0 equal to 581.911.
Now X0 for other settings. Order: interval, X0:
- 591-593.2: 591.775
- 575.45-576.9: 575.647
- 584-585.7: 584.058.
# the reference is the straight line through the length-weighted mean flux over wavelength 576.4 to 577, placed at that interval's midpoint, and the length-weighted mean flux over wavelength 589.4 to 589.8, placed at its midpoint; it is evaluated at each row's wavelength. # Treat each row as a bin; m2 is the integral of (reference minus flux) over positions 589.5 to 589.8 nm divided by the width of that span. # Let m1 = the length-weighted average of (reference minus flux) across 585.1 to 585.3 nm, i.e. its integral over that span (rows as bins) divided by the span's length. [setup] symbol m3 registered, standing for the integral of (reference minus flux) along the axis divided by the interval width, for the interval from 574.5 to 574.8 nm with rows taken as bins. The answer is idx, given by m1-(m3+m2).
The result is -2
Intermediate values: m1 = -1.5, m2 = 0.0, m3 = 0.4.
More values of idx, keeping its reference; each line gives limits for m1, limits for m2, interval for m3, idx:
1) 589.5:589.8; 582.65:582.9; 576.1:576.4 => 1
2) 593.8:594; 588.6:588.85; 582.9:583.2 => 0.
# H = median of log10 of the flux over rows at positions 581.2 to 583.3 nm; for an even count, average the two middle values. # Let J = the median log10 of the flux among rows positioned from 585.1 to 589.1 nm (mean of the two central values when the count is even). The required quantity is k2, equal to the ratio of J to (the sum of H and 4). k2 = 0.214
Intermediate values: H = 1.12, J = 1.09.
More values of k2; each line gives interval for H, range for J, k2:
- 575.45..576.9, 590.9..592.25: 0.214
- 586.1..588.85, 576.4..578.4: 0.215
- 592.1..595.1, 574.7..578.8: 0.215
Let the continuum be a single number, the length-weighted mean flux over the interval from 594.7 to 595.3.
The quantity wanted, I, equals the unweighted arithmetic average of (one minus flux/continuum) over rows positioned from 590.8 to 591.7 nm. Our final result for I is 0.03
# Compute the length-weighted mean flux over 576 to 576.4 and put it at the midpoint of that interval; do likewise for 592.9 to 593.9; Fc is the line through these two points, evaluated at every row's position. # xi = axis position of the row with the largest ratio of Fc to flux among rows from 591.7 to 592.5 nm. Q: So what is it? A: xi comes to 592.456 nm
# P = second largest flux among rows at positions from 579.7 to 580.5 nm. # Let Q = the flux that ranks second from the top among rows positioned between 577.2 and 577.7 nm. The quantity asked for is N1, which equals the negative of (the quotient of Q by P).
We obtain -0.96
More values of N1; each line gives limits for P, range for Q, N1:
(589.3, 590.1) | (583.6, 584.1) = -1.17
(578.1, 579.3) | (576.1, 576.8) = -1.00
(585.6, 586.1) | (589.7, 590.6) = -0.98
